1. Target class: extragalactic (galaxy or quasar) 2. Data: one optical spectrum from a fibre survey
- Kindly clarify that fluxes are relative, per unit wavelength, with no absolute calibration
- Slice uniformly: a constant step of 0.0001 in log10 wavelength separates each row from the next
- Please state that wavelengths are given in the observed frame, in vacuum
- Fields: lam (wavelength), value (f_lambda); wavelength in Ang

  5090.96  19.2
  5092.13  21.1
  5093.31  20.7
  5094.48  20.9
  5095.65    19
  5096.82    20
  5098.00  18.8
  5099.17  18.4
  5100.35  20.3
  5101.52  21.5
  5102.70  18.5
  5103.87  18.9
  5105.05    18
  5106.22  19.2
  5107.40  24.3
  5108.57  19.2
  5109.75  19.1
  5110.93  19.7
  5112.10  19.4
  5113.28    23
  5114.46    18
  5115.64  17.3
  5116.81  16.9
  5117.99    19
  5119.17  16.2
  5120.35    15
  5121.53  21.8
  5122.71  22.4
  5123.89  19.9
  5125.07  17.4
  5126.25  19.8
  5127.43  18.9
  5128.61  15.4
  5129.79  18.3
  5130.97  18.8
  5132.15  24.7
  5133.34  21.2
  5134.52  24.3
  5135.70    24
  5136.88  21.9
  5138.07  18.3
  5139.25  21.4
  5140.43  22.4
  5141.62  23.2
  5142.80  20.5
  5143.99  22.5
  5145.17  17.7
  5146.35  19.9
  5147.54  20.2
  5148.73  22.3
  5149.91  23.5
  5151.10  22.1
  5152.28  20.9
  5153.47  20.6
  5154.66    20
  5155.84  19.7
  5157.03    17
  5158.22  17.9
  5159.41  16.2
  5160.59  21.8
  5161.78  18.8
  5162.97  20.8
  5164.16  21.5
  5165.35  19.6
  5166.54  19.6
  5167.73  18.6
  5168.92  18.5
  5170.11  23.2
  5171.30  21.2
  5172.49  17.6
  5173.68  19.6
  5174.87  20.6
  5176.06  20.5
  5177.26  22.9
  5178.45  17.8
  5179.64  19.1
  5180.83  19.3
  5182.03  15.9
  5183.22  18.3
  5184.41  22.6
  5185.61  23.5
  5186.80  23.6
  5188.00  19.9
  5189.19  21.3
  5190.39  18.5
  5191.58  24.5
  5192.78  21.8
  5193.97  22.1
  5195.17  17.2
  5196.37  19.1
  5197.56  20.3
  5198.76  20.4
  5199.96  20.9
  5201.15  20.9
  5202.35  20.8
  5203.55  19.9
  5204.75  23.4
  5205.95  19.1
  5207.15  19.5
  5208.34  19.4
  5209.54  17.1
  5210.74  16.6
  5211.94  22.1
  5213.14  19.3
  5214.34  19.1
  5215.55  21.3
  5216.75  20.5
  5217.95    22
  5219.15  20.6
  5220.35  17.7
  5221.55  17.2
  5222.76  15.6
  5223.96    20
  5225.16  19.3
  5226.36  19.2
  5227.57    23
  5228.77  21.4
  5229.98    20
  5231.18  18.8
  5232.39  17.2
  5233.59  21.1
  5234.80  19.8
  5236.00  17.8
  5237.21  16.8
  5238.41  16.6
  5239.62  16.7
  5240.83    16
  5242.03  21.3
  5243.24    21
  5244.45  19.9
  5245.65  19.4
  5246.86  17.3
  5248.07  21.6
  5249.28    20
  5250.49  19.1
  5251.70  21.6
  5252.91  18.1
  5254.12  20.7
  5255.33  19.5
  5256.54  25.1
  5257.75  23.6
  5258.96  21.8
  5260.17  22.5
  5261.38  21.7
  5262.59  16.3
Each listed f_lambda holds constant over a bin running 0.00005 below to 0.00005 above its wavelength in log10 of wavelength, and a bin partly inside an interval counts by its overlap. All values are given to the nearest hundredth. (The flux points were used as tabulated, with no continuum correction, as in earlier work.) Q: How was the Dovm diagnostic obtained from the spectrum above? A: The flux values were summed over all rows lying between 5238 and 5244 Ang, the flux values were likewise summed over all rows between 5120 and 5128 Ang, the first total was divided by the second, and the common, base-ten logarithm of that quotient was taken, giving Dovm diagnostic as -0.17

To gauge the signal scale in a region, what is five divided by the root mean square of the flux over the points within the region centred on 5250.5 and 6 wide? 0.248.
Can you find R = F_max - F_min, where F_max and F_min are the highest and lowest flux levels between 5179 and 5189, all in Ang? 8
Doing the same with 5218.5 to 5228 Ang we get 7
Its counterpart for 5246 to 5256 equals 4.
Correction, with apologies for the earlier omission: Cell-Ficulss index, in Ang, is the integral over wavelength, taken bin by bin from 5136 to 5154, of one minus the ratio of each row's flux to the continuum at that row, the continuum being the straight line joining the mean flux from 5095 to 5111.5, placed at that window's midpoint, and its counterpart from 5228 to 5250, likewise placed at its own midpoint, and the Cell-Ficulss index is -1.6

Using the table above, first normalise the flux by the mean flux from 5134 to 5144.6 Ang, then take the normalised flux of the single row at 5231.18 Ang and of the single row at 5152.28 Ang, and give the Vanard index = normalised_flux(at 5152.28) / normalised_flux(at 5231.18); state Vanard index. 1.11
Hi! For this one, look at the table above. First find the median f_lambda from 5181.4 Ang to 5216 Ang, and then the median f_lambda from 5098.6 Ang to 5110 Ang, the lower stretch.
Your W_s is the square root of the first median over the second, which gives 1.03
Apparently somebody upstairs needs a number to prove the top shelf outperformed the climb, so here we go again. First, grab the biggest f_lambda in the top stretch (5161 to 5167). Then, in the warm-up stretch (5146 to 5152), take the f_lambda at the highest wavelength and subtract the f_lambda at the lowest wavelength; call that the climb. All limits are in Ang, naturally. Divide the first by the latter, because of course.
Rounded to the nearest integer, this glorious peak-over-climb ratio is 10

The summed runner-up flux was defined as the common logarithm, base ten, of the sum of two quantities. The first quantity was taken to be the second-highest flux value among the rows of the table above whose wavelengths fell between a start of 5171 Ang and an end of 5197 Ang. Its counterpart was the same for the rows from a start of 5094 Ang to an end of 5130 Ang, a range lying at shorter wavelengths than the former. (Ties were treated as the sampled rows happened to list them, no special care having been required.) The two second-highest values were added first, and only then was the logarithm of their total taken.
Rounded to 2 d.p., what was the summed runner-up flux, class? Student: 1.67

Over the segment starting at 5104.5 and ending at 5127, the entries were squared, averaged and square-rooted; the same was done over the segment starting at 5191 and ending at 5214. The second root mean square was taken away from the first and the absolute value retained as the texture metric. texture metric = 1.0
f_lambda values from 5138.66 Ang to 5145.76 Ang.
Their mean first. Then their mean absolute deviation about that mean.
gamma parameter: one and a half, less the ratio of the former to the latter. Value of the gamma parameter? -13.1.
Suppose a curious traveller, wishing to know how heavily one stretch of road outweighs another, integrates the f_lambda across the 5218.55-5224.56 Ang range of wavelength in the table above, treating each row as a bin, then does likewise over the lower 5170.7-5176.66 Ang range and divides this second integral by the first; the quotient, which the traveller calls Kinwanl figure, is 1.08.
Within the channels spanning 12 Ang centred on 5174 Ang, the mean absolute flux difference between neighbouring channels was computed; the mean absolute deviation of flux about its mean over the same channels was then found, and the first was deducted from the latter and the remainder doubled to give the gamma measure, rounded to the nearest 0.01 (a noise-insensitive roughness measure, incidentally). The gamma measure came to -1.77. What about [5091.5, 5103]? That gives -0.50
